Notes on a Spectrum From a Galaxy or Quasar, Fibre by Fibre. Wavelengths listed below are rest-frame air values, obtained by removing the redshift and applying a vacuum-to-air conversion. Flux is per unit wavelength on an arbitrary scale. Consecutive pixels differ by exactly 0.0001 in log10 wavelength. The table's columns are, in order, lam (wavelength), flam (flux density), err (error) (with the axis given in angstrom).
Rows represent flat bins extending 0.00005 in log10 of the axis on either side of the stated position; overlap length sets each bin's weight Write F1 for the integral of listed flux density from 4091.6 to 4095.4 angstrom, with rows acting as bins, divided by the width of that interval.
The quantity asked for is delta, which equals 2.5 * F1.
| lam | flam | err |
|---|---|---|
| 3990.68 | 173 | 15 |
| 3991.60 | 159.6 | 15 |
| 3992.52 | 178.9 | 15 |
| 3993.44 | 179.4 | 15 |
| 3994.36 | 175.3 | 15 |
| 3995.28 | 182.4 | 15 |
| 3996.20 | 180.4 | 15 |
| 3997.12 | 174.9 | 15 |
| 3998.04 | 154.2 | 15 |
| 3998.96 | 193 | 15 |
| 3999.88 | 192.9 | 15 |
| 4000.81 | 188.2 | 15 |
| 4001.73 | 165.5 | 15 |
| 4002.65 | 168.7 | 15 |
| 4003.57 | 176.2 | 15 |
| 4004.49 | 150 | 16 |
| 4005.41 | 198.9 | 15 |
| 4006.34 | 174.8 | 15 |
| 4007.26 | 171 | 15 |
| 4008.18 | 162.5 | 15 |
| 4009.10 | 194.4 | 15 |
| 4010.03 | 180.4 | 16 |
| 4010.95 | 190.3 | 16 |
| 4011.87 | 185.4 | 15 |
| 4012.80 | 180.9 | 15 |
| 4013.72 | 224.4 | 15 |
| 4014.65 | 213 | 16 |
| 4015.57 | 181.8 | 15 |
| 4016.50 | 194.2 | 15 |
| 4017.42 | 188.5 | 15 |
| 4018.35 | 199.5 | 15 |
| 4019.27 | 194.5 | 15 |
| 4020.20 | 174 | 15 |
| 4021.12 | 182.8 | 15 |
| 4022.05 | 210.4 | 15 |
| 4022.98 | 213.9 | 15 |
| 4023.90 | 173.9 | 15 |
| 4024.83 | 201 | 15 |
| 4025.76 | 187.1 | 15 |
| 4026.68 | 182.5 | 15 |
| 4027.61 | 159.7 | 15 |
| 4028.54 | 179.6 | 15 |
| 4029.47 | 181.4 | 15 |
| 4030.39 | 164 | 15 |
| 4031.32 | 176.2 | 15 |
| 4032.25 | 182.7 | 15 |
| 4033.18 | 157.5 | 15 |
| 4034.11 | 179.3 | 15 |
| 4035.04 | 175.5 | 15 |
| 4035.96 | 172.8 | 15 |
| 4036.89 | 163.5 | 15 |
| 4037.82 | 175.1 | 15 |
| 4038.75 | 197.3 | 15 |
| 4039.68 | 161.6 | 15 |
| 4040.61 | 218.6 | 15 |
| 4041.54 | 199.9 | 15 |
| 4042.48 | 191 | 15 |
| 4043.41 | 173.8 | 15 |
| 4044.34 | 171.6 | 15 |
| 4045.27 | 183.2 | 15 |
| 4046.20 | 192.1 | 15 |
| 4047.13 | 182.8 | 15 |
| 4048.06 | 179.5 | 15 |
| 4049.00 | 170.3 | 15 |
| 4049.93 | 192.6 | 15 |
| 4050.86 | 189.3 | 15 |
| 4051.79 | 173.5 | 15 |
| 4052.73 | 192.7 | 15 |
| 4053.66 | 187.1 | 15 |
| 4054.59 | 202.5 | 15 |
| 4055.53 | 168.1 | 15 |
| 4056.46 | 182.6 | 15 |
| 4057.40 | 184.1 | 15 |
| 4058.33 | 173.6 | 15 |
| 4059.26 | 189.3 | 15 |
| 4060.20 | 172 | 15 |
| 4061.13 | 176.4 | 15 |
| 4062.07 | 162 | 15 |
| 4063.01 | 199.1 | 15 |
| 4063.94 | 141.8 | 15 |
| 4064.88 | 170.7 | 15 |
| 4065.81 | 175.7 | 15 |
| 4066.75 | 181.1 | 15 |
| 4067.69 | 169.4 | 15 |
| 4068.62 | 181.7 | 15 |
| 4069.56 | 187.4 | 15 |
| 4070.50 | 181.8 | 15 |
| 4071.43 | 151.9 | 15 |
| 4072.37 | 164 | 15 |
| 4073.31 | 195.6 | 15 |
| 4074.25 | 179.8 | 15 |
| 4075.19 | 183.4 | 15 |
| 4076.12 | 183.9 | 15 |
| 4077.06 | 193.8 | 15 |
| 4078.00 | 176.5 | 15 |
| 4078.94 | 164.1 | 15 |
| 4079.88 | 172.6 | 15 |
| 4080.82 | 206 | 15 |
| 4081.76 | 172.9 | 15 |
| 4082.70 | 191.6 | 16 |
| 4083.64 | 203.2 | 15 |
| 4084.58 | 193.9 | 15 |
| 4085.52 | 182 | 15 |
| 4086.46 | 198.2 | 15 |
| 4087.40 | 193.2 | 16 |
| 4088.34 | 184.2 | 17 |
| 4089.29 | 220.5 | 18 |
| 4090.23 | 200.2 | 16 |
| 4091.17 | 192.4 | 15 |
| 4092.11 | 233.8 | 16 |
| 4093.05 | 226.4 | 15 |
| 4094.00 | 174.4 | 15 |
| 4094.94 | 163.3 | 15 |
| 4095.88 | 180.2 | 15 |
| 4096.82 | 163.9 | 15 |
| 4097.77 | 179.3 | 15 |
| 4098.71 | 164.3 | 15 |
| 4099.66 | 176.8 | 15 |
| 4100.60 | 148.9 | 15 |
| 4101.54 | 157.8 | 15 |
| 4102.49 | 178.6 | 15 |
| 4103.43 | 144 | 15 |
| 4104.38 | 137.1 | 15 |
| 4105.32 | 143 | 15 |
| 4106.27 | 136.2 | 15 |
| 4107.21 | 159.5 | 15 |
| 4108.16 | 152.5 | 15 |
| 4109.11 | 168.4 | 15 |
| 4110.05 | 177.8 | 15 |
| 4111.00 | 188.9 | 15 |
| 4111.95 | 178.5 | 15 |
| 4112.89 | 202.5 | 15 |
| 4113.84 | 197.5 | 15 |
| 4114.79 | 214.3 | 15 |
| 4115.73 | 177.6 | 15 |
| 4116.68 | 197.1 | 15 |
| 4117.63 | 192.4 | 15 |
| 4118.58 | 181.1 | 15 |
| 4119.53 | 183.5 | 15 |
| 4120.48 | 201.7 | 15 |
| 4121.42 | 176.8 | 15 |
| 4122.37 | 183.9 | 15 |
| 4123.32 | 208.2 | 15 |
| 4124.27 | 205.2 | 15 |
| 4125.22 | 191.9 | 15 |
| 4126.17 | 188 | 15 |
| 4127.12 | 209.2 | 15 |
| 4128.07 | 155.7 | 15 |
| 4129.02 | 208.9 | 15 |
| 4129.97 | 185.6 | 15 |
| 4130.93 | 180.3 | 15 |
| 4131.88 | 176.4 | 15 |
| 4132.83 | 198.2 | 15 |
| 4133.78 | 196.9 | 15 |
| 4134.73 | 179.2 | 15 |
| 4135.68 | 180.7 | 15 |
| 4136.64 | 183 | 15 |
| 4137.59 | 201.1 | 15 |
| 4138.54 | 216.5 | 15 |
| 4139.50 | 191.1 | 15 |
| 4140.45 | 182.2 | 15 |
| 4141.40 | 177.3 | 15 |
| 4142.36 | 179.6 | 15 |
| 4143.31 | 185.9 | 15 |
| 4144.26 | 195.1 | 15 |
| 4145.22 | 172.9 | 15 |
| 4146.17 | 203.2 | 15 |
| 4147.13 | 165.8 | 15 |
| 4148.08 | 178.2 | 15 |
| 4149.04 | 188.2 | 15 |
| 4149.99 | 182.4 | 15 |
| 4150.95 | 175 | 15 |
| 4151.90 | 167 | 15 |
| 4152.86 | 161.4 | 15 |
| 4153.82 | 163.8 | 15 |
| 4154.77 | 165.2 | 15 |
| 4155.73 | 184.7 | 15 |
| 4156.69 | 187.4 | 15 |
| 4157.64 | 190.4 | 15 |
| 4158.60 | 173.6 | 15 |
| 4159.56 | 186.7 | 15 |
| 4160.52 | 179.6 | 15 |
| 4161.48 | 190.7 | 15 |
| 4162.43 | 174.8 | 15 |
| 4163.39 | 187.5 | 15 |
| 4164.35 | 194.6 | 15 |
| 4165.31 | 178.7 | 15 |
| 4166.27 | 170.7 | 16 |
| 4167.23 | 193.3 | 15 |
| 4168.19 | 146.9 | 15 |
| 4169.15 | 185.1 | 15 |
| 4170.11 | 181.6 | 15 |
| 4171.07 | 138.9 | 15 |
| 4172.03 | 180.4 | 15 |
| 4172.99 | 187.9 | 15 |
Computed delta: 499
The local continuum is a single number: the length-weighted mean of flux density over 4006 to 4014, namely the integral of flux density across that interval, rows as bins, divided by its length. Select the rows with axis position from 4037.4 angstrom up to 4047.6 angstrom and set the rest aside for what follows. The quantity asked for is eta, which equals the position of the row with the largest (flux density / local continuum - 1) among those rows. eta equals 4040.61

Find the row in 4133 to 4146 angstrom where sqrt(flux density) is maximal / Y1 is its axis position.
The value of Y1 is 4138.54 angstrom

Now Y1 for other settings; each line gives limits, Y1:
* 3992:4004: 3998.96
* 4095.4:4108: 4095.88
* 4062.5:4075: 4063.01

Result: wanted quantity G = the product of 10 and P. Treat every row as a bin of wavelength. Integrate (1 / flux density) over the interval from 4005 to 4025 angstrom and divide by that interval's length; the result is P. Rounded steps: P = 0.0053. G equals 0.0529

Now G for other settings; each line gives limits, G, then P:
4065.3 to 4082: 0.0561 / 0.0056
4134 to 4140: 0.0523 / 0.0052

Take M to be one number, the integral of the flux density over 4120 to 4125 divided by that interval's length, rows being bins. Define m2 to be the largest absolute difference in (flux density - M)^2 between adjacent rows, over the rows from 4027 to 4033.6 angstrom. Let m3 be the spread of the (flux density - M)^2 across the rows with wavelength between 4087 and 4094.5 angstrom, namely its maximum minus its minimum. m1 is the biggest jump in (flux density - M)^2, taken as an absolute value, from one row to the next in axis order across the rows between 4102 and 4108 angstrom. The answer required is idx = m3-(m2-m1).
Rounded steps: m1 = 2345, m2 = 1265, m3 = 1487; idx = 2567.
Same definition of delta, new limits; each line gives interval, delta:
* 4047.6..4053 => 456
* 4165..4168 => 444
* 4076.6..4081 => 452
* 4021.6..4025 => 499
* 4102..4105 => 382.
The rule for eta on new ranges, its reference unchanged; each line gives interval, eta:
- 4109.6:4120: 4114.79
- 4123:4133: 4127.12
